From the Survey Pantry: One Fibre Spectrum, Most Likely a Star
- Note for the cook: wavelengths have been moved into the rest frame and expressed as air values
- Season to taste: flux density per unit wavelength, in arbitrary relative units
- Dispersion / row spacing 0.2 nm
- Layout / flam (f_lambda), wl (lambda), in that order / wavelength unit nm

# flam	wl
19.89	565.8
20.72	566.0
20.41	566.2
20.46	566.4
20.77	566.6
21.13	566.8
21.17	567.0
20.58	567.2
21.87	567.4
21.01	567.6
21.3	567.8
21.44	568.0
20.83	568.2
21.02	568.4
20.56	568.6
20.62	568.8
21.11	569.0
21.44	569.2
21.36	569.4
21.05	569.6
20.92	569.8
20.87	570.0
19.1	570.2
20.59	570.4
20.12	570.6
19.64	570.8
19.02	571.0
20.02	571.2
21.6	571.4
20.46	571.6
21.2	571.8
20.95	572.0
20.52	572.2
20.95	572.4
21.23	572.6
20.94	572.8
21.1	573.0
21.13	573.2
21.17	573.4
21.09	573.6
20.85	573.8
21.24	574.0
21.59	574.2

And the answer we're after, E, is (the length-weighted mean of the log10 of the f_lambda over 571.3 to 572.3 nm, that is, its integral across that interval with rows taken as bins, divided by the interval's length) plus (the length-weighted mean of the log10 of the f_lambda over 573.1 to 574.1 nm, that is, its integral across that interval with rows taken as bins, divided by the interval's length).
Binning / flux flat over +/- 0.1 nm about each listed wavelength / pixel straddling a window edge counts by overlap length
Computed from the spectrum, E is 2.645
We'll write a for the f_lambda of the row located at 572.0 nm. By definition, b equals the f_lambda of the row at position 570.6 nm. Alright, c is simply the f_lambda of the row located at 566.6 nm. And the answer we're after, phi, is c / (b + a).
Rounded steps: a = 20.95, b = 20.12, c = 20.77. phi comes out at 0.506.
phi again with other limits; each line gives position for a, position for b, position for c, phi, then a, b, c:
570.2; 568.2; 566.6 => 0.520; 19.1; 20.83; 20.77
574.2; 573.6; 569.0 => 0.495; 21.59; 21.09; 21.11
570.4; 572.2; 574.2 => 0.525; 20.59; 20.52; 21.59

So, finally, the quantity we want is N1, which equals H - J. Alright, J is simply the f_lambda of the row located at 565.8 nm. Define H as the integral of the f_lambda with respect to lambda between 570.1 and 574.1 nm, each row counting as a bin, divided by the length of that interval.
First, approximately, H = 20.6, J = 19.89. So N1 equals 0.8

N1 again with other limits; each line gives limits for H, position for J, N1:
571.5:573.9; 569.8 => 0.0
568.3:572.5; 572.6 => -0.6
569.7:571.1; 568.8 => -0.6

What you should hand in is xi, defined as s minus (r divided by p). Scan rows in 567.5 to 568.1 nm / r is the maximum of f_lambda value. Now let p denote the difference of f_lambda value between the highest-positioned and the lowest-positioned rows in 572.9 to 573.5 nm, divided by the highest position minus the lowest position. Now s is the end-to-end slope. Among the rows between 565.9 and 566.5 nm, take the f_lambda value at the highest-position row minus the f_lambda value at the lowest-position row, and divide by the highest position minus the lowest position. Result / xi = -123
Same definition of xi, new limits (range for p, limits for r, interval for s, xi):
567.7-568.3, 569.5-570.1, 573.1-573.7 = 18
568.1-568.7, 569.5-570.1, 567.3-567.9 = 30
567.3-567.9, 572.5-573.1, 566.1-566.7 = 16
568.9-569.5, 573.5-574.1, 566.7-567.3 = -35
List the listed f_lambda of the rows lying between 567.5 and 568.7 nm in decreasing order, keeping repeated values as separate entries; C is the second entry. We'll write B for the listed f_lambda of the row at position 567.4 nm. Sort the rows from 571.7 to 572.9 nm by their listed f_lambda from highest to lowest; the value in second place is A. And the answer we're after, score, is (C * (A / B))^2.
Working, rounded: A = 21.2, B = 21.87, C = 21.3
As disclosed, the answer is 426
